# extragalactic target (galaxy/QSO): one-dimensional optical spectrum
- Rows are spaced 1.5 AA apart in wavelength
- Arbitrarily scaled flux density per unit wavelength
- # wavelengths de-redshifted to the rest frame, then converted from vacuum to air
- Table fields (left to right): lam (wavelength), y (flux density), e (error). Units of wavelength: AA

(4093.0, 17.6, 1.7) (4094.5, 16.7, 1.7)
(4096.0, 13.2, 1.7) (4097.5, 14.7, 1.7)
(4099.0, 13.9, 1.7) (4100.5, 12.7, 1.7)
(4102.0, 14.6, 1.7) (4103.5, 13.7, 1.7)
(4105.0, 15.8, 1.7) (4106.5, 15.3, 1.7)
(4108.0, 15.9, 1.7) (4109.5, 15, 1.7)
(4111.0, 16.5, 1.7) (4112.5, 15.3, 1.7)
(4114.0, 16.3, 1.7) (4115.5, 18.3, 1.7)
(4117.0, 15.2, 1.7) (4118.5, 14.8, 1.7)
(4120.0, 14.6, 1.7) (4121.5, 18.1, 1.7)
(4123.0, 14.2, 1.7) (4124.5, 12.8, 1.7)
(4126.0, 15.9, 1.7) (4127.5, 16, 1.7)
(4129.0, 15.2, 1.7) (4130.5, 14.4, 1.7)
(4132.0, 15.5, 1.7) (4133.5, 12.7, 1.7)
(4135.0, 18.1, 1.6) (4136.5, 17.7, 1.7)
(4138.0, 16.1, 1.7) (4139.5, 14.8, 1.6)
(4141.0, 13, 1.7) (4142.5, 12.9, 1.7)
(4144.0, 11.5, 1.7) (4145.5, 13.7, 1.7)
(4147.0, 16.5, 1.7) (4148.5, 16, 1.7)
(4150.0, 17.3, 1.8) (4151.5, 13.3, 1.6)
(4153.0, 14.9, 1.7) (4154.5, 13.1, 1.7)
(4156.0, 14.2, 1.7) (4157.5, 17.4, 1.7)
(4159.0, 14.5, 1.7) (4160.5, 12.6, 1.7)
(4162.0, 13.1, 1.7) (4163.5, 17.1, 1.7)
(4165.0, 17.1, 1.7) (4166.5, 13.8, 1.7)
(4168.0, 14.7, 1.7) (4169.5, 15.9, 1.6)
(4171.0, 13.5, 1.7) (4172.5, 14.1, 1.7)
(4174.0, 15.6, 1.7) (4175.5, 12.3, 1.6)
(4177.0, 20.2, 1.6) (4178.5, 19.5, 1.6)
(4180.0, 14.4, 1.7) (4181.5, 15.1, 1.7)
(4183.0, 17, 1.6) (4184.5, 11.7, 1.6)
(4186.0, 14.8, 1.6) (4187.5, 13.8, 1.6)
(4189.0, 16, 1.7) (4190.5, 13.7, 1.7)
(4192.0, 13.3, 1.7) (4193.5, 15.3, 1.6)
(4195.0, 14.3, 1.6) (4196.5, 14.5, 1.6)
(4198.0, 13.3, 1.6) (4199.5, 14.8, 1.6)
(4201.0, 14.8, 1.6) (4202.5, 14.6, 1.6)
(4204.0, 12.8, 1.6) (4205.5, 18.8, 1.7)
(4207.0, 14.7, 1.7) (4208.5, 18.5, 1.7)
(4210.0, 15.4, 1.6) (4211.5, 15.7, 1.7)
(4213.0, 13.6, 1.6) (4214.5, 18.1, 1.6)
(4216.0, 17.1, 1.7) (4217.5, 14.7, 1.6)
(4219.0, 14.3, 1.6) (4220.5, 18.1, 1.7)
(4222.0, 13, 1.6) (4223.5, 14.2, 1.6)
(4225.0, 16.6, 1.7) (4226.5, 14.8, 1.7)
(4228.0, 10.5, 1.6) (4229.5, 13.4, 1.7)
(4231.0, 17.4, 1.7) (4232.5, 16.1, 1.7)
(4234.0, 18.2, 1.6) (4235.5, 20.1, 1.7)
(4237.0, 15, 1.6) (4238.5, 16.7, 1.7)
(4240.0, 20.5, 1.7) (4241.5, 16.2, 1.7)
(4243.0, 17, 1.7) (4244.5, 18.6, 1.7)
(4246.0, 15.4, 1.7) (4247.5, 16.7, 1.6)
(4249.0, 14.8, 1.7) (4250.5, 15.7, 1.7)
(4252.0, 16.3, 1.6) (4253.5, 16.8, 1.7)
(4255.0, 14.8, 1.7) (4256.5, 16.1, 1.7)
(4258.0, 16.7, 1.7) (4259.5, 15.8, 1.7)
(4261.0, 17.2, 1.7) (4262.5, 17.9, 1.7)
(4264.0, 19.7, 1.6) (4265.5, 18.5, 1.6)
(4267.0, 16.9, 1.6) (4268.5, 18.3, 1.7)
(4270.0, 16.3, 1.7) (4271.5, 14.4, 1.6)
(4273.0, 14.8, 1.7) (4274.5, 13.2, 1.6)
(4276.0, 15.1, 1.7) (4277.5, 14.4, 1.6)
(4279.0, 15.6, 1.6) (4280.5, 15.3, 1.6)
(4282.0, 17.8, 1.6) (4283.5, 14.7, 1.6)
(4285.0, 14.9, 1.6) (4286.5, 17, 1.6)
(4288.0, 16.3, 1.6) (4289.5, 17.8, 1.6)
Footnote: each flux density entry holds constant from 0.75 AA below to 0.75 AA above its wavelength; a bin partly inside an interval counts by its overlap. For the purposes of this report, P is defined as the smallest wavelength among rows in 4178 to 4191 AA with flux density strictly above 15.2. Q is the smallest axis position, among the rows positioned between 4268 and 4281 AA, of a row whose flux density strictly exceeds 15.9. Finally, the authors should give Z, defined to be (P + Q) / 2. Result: 4223.5 AA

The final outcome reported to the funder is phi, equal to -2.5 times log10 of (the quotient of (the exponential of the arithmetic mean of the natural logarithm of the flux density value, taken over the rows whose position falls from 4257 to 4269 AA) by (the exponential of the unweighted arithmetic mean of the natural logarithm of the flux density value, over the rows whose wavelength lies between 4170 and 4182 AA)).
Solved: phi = -0.15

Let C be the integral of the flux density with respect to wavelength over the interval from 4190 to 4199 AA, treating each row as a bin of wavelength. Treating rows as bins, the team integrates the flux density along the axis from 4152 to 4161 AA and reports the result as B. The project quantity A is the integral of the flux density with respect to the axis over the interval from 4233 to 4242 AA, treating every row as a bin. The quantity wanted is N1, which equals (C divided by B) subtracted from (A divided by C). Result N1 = 0.29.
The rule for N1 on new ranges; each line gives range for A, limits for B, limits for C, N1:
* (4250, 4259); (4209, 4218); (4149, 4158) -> 0.13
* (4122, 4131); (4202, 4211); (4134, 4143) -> -0.01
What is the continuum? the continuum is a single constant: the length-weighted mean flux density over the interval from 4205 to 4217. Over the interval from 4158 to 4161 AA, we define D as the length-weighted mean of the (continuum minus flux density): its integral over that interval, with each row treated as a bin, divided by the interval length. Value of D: 2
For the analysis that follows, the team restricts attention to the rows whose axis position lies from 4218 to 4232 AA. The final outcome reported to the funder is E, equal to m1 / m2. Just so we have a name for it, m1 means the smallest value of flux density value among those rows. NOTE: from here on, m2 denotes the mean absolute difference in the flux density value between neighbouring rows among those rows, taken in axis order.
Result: 3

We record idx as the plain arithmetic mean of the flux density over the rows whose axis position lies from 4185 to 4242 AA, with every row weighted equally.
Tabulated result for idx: 15.5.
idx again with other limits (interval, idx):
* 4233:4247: 17.5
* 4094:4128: 15.2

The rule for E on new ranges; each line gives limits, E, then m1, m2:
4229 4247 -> 5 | 13.4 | 2.7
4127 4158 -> 6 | 11.5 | 1.8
